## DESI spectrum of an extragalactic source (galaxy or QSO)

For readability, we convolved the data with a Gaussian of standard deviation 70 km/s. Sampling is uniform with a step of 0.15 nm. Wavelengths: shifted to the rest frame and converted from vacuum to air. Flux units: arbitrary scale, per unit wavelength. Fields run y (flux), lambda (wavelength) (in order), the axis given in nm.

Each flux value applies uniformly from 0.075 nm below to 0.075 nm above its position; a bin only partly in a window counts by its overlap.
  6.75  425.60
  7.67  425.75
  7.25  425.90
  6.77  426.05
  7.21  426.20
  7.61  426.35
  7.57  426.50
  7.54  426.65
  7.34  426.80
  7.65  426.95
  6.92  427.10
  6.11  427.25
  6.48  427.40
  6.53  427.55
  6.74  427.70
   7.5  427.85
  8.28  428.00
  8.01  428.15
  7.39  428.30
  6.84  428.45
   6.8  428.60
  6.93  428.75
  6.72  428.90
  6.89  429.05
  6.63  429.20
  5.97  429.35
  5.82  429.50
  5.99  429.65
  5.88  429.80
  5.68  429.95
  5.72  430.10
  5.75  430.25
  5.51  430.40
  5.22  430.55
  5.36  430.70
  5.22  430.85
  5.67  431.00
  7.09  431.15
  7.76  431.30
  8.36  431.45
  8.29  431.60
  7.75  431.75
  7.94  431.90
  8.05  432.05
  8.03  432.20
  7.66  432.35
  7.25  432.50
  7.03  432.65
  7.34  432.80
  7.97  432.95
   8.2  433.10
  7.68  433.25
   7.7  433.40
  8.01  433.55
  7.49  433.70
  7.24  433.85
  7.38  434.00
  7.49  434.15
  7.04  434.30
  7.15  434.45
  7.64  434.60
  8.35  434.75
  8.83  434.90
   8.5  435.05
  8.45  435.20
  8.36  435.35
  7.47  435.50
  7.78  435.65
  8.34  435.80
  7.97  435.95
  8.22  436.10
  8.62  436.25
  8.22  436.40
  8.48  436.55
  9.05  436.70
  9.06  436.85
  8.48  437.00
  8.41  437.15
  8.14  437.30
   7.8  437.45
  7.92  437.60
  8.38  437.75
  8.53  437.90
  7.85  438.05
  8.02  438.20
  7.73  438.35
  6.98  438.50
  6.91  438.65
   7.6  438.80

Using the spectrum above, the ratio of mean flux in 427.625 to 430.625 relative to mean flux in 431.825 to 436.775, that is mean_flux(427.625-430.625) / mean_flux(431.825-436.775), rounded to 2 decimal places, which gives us 0.82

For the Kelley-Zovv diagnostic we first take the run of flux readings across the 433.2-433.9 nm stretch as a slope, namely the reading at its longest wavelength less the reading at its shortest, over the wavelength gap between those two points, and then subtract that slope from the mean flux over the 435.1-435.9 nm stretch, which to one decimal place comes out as 8.8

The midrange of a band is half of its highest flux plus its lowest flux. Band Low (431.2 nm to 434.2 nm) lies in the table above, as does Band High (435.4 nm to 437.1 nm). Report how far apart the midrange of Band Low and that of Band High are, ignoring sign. 0.57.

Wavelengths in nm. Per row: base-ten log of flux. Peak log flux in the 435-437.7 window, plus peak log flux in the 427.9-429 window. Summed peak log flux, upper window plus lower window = 1.88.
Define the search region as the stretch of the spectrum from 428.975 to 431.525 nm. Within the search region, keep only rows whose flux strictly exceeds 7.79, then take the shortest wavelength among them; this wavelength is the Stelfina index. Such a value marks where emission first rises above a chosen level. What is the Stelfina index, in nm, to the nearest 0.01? 431.45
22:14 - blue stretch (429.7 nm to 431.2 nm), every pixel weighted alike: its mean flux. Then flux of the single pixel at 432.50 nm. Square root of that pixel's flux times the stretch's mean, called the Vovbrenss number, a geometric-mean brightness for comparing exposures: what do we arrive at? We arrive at 6.4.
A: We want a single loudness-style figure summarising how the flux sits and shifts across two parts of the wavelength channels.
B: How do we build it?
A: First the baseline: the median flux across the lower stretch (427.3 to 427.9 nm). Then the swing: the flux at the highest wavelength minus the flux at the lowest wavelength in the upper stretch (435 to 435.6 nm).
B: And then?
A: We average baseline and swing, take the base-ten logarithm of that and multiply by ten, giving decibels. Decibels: 4.5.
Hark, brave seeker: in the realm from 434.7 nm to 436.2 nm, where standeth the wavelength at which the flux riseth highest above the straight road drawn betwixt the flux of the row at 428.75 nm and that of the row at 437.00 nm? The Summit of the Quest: 434.90 nm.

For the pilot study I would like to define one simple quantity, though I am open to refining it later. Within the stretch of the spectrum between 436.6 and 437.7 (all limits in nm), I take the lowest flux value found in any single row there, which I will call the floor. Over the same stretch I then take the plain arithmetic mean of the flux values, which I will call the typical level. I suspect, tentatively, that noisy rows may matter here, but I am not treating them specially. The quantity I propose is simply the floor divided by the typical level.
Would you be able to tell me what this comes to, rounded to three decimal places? 0.928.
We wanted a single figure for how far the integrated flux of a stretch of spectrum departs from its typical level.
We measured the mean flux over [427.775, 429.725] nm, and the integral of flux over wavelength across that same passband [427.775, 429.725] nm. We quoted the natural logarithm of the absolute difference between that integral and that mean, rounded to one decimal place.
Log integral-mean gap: 1.9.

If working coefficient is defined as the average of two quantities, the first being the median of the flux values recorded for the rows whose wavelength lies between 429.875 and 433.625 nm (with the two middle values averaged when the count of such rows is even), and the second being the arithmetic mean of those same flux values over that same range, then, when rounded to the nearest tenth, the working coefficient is 7.4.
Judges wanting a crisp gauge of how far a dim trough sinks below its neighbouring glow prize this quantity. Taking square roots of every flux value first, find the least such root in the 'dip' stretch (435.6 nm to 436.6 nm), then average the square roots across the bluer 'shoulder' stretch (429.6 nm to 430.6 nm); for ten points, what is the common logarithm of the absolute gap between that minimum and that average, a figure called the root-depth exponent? -0.39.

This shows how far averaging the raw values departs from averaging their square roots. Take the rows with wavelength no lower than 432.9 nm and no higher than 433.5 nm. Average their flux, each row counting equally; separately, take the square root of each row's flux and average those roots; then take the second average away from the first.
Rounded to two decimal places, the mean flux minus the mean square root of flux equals 5.08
